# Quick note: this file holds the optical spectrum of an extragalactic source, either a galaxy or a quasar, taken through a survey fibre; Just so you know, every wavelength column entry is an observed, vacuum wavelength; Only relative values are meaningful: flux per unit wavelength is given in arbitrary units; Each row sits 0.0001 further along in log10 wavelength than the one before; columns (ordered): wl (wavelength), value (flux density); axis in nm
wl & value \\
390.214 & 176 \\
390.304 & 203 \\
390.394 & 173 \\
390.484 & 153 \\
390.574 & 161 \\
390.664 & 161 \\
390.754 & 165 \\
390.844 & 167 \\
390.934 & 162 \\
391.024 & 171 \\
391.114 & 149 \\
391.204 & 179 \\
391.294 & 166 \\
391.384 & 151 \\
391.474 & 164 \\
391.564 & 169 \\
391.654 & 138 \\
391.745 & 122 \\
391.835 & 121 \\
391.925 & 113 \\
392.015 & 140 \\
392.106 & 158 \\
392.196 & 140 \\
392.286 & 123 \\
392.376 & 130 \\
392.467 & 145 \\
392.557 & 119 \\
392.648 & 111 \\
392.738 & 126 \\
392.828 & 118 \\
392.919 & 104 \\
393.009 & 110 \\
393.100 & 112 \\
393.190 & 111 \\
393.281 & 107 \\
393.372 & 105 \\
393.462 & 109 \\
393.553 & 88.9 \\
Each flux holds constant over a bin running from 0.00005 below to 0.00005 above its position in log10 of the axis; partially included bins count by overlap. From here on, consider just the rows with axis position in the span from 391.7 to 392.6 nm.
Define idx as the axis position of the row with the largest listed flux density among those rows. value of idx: 392.106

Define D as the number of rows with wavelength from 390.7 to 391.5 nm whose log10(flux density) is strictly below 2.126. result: 0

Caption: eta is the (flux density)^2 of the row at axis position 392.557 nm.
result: 14161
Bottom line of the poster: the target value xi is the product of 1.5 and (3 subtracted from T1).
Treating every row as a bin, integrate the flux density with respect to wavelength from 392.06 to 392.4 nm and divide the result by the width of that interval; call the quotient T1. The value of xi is 203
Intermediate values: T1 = 138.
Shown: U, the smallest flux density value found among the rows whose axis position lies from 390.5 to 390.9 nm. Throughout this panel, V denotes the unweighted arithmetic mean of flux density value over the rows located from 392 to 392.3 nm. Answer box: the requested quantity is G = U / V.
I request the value 1.15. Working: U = 161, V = 140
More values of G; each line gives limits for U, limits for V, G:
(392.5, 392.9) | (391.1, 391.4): 0.69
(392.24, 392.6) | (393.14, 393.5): 1.10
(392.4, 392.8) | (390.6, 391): 0.68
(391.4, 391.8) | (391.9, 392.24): 0.89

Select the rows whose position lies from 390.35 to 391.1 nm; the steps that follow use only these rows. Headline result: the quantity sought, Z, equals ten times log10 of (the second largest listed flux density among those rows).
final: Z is 22.3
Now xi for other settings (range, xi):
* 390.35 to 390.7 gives 238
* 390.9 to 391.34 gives 244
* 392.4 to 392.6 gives 193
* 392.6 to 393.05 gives 166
